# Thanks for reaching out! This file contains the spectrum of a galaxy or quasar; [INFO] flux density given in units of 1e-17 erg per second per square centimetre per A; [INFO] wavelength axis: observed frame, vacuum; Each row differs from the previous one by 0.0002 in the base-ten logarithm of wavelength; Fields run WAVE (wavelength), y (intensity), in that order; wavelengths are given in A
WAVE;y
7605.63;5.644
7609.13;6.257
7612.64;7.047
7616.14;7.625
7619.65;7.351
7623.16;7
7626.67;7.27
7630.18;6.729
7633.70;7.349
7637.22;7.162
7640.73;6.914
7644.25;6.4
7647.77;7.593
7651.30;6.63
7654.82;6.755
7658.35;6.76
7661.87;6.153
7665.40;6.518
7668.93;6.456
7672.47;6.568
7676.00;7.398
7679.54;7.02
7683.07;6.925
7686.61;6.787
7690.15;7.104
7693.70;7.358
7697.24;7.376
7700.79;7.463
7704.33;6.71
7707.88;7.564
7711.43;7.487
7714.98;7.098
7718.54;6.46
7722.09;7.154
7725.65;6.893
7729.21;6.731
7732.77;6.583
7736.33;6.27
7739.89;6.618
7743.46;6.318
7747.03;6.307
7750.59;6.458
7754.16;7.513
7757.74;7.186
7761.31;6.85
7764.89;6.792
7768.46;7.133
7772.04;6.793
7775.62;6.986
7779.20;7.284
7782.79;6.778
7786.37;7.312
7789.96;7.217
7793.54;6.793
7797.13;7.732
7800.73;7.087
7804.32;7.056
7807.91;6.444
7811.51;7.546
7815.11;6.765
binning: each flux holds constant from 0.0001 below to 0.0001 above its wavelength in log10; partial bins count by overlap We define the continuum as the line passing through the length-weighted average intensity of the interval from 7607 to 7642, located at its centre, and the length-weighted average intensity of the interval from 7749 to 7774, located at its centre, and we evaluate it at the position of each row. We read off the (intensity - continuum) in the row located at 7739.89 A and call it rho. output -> -0.4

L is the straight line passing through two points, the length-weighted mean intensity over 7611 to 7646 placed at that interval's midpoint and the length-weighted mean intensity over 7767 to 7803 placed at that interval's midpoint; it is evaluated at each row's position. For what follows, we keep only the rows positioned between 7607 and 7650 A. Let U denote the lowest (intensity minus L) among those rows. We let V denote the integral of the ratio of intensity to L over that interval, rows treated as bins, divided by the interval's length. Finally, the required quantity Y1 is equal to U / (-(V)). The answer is 0.8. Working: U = -0.8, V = 0.994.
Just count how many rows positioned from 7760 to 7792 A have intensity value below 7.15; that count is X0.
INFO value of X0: 6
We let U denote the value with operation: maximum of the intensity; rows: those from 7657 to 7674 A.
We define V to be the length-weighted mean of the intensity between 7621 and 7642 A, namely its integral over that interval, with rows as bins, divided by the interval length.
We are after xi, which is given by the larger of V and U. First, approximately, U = 6.76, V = 7.1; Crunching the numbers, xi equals 7.08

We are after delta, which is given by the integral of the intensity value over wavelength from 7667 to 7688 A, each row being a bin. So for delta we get 144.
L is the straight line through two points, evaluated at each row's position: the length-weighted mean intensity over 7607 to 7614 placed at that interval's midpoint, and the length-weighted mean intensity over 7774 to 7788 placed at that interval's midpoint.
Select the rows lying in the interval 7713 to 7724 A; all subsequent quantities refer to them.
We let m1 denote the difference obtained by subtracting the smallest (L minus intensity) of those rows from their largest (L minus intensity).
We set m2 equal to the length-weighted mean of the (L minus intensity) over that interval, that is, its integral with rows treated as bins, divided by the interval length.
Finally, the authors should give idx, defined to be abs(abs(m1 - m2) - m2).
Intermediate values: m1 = 0.68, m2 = -0.02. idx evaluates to 0.7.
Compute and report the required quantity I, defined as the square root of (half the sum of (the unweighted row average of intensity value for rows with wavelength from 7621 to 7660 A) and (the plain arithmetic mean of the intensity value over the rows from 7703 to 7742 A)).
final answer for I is 2.630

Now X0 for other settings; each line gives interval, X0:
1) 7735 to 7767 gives 7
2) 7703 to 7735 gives 6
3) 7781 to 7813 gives 5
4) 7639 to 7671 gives 8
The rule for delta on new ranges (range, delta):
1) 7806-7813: 49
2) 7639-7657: 123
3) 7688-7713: 182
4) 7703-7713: 73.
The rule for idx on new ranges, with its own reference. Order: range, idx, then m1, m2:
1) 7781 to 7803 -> 1.0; 0.93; -0.03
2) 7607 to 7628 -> 2.3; 1.35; -0.47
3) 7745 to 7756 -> 0.7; 1.18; 0.24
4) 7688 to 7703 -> 1.3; 0.33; -0.46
